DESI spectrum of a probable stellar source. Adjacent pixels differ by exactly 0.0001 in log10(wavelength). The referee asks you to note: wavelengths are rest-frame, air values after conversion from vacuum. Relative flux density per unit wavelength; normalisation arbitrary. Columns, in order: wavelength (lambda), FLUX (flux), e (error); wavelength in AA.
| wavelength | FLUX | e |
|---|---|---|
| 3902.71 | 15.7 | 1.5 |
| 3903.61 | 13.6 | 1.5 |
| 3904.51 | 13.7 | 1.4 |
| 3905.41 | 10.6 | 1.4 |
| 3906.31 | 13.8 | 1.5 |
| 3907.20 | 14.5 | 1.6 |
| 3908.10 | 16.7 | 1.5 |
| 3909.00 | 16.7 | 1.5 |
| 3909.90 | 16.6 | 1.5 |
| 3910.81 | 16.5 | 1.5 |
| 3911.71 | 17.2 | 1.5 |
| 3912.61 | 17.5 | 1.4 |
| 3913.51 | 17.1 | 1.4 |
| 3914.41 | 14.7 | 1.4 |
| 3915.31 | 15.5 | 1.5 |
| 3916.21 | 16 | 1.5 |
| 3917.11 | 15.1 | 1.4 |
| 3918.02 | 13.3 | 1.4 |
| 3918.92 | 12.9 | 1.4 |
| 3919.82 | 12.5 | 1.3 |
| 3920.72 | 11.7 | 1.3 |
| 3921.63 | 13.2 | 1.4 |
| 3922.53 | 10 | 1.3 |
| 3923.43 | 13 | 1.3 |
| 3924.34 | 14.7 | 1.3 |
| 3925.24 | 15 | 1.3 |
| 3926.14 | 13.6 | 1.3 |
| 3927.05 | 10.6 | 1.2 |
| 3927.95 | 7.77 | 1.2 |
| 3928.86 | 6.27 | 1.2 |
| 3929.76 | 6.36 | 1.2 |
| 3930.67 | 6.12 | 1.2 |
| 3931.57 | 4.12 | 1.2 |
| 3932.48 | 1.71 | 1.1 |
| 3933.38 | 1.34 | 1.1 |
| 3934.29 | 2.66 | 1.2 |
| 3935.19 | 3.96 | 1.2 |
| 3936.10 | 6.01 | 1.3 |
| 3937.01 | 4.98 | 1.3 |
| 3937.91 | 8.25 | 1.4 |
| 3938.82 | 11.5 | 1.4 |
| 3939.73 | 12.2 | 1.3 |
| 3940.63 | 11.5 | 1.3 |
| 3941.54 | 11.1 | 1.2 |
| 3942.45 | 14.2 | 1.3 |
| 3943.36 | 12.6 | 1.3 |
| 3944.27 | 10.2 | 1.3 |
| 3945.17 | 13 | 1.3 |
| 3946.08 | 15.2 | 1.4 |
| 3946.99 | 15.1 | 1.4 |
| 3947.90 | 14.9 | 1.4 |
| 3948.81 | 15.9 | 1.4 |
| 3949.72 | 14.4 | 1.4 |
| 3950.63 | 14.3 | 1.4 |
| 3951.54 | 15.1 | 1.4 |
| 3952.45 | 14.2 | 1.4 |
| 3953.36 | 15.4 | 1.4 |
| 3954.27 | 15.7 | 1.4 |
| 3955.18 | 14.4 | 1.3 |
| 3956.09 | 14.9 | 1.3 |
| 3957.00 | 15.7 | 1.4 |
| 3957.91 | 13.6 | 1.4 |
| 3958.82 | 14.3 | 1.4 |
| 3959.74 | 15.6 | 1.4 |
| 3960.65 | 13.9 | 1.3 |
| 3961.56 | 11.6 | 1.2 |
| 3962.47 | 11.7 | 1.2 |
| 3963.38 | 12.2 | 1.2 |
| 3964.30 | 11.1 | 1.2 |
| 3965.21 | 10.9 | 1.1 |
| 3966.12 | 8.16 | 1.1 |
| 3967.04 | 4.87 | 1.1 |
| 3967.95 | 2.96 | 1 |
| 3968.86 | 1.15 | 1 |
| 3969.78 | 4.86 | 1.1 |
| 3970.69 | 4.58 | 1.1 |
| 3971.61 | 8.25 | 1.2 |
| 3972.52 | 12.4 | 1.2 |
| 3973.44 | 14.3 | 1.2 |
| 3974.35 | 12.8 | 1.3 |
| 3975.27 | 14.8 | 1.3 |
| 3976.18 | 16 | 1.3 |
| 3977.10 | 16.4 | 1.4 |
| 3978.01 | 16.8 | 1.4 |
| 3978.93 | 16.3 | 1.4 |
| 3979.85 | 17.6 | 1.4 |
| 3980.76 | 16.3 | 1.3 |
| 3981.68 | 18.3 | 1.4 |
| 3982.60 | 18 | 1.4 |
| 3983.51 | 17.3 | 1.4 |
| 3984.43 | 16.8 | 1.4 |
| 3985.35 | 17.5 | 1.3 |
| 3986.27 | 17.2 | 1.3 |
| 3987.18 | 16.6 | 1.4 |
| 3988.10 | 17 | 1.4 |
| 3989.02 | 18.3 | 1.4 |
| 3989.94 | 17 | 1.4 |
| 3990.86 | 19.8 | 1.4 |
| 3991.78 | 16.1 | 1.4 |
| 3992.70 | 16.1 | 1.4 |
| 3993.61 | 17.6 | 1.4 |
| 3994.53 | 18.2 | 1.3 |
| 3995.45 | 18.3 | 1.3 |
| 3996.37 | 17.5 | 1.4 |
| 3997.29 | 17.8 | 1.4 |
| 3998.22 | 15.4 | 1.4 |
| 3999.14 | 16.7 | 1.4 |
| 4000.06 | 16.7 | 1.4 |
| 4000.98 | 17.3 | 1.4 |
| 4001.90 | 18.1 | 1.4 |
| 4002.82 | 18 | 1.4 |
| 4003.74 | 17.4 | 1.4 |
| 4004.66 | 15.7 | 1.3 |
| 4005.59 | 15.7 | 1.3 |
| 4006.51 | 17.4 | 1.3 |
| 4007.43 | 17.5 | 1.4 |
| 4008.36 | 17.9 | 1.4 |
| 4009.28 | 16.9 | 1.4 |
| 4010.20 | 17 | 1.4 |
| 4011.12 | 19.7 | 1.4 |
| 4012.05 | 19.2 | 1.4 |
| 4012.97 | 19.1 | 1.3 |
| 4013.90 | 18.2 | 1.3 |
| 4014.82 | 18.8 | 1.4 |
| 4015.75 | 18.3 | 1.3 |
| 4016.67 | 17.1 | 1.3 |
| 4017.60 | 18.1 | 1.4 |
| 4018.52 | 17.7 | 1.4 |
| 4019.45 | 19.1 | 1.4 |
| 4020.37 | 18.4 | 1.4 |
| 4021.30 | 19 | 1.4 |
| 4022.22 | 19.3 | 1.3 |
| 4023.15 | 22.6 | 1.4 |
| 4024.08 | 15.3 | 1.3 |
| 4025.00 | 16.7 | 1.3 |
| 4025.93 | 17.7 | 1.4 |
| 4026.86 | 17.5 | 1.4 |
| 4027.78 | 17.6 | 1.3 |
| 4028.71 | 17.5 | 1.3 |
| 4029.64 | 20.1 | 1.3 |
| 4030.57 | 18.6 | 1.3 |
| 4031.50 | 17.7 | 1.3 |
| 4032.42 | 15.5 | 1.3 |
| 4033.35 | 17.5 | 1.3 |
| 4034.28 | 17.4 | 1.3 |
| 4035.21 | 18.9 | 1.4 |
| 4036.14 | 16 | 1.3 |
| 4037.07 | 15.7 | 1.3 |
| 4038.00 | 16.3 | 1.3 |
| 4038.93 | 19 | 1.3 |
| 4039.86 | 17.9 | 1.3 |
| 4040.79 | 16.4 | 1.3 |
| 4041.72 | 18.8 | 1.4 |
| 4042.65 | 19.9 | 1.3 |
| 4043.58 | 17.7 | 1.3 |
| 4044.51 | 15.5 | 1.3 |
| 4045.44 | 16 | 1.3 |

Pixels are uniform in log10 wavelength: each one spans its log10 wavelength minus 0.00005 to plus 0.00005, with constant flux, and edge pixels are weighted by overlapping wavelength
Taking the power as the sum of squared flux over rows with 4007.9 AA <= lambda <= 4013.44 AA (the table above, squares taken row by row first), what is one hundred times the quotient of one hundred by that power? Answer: 5.0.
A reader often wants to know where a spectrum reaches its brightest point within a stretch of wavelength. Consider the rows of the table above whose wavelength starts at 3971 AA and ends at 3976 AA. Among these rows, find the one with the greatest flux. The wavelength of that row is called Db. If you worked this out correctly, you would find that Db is 3975.27 AA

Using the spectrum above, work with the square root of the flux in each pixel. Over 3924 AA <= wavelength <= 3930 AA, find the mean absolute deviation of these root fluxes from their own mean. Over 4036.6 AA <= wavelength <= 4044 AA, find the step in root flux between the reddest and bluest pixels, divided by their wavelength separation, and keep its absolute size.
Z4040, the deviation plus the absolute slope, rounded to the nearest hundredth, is 0.56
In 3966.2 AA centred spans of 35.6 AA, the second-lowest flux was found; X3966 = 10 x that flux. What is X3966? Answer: 30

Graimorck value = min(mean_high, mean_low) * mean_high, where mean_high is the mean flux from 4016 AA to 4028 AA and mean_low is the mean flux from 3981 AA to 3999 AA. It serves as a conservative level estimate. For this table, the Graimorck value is 316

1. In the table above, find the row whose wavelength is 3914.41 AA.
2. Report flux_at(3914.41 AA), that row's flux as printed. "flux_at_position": 14.7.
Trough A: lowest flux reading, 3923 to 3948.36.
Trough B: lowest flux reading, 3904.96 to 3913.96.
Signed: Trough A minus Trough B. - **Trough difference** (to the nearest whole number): -9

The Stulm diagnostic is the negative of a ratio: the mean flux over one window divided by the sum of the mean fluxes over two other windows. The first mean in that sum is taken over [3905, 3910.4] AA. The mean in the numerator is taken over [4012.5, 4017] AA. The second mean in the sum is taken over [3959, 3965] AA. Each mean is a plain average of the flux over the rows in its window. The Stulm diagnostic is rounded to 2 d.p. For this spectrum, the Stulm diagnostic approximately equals -0.67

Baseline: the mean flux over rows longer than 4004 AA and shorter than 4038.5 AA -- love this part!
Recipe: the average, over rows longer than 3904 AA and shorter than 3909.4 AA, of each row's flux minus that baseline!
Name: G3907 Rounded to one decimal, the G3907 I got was -3.5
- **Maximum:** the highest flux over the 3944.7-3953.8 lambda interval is 15.9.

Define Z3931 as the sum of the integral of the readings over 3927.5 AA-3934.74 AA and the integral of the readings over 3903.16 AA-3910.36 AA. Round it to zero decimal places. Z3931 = 137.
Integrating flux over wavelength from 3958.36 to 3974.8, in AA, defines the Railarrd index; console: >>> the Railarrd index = 160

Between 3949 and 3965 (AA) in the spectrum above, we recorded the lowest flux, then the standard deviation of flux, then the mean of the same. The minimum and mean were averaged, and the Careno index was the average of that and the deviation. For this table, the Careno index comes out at 7.0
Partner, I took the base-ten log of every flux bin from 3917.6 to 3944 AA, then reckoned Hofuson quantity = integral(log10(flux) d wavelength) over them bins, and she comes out 24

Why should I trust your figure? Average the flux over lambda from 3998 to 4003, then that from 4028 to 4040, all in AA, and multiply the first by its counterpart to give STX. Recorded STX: 299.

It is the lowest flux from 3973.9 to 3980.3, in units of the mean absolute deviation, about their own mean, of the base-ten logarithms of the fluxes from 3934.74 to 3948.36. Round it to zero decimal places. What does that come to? 91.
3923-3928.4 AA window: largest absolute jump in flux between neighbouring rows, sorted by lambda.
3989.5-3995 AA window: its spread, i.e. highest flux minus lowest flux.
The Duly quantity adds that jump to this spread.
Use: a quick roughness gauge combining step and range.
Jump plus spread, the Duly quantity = 6.7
